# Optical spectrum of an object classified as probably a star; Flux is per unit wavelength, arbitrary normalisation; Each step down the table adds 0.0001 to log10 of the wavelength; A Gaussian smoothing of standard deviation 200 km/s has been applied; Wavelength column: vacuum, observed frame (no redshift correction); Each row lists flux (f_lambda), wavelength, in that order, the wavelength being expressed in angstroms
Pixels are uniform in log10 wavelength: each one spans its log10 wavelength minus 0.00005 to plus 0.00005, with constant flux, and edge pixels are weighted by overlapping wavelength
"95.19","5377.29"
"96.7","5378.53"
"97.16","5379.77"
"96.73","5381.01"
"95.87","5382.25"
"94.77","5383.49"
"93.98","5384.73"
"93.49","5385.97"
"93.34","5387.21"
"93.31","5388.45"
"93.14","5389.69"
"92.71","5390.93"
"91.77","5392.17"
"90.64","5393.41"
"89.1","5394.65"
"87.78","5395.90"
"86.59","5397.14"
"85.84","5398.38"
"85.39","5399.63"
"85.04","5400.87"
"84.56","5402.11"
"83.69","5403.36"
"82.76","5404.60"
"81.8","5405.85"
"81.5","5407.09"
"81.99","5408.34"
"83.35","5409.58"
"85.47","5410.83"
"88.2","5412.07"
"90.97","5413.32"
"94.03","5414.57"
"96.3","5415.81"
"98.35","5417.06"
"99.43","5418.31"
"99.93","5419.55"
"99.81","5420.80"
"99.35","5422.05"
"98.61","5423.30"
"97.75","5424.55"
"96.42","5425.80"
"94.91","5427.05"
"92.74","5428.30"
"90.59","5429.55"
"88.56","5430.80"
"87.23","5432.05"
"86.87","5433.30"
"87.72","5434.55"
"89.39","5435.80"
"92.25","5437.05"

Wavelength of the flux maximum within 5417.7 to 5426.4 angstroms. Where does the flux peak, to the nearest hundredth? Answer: 5419.55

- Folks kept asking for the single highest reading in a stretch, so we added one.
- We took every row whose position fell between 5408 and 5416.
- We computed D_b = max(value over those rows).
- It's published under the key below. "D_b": 96.3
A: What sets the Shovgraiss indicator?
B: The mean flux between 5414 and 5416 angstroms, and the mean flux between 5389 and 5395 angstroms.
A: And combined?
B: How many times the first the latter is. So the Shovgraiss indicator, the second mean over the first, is 0.96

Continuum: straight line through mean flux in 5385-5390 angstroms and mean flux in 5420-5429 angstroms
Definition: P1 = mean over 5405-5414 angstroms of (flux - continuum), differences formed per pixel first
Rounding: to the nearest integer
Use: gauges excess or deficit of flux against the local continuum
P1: -11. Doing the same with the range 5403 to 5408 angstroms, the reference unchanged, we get -13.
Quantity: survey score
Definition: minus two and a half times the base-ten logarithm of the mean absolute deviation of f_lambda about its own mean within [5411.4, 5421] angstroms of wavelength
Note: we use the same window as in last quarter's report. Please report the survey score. -1.4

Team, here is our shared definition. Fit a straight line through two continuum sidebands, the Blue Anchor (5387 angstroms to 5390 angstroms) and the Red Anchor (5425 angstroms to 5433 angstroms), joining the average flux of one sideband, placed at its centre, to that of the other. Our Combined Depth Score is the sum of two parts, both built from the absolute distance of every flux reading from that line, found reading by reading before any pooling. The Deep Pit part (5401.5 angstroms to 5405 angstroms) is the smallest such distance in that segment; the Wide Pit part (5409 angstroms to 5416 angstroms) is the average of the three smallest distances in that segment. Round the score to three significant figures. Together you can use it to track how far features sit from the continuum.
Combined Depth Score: 10.6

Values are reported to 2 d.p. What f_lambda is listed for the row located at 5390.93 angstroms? 92.71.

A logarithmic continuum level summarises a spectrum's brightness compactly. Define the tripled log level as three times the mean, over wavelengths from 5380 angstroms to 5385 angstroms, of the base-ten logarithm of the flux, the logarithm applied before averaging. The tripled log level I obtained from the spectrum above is 5.94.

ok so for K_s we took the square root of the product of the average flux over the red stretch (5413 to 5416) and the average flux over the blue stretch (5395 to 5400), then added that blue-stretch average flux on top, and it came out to 176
